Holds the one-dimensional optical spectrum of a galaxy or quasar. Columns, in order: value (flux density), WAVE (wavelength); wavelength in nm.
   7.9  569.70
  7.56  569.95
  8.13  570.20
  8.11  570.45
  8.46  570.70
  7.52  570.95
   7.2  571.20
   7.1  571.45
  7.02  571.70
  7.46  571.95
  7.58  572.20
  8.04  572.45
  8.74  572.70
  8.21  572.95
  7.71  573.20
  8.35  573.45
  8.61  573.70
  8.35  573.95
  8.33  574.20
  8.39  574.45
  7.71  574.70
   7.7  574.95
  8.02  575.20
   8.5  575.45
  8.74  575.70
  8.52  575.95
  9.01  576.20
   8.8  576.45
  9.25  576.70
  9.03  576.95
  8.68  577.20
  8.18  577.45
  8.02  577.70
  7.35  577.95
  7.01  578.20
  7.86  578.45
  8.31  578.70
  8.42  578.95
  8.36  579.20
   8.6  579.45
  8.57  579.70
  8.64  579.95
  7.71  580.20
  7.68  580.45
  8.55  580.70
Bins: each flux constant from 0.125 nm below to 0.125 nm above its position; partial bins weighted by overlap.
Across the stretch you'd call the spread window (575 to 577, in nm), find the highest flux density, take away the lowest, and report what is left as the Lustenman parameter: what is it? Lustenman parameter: 1.2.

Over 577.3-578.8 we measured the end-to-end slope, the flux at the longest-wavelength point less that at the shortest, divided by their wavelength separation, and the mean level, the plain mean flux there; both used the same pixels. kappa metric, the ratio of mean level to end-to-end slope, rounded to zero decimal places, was 75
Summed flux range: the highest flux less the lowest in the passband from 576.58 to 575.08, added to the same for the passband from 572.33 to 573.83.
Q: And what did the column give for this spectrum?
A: 2.0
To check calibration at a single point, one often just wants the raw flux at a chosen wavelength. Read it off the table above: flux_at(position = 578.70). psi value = 8.31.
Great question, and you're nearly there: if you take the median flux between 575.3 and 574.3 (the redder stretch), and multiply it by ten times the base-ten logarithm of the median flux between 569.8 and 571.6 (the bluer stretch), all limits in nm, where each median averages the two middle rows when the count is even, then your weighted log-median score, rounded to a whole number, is 69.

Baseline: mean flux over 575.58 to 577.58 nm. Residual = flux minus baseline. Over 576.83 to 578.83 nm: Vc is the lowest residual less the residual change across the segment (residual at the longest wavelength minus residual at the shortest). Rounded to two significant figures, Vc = -1.0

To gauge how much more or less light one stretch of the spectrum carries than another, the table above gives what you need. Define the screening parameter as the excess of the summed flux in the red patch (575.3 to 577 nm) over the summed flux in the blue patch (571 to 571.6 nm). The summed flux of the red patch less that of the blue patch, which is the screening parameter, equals 48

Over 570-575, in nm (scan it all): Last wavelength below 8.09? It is 574.95 nm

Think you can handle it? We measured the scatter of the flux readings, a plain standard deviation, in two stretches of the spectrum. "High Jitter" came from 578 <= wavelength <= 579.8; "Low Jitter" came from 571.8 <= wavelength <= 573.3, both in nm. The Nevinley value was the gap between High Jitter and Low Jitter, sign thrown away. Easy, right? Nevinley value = 0.087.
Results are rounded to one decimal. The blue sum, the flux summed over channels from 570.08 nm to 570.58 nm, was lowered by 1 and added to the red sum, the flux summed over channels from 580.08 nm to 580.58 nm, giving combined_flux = 30.6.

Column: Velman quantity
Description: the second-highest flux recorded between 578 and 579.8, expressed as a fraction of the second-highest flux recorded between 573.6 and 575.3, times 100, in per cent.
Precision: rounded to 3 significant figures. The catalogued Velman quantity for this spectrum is 102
